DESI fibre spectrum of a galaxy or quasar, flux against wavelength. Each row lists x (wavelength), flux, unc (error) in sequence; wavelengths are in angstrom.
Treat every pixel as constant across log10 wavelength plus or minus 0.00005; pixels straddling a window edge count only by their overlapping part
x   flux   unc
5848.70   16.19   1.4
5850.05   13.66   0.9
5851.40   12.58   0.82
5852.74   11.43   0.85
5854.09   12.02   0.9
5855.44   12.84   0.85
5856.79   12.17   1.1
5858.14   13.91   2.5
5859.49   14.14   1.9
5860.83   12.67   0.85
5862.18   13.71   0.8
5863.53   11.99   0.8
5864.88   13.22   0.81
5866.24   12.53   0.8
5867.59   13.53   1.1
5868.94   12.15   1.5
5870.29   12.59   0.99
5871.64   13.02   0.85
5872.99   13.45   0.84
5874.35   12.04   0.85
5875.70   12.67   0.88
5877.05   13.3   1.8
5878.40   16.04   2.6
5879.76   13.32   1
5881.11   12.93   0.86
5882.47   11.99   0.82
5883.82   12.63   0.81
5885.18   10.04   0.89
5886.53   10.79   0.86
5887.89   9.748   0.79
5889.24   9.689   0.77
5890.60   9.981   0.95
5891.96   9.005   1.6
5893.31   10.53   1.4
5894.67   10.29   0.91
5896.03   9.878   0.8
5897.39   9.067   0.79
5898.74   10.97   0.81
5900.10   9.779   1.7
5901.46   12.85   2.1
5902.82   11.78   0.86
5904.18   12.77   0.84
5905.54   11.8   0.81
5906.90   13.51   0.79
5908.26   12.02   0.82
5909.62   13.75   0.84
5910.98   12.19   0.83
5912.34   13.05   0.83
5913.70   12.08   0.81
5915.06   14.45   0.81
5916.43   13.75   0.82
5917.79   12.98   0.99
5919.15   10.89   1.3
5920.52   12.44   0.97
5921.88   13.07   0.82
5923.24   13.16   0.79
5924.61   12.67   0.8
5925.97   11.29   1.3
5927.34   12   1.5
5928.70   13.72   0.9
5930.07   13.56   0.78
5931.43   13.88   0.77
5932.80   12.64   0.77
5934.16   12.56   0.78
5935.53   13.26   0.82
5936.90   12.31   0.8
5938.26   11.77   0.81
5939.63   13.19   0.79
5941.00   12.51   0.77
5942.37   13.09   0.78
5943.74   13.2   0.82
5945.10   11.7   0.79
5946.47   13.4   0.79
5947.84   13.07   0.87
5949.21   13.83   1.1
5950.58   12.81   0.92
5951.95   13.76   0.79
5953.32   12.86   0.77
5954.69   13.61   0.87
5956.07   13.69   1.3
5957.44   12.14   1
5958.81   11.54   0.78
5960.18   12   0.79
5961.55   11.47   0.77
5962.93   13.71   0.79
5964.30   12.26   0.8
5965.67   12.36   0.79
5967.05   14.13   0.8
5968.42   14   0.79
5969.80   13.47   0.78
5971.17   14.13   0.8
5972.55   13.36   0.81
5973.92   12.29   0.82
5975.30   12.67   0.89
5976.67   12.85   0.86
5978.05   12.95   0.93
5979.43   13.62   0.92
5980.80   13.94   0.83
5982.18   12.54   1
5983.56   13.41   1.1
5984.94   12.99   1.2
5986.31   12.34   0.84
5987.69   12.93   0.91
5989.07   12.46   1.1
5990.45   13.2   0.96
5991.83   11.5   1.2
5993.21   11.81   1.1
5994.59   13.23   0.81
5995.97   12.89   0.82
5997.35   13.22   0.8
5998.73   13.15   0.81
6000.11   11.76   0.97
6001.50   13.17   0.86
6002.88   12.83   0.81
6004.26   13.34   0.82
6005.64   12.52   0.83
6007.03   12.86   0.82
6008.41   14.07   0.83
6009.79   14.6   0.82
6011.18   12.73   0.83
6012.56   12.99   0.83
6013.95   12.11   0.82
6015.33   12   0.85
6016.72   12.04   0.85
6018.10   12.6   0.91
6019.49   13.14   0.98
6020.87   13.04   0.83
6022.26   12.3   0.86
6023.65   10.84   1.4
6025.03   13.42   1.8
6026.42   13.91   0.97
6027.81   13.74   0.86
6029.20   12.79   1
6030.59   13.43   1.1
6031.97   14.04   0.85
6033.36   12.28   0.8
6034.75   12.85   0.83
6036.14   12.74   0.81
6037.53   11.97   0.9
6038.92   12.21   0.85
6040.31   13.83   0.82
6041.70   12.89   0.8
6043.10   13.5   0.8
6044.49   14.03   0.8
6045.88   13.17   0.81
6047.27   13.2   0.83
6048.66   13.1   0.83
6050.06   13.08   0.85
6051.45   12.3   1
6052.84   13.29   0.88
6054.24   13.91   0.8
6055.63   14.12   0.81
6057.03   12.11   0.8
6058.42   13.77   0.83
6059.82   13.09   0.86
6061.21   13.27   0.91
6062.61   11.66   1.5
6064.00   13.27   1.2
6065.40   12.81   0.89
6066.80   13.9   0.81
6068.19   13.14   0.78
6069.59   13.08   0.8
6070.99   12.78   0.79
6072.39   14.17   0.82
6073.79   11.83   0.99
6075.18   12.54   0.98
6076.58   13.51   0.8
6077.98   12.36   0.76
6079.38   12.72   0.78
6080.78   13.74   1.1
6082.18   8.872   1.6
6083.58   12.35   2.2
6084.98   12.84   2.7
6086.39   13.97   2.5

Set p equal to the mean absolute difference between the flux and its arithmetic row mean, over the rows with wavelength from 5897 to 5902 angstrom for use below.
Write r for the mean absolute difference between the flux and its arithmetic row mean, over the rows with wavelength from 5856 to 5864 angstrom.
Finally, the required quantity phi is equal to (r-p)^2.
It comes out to 0.178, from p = 1.24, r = 0.82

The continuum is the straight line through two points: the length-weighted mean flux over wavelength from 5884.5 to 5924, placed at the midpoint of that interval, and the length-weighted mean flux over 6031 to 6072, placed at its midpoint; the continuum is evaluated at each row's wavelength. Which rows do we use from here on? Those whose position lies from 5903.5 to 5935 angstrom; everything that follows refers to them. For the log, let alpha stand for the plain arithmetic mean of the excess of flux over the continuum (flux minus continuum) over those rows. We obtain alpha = 1.0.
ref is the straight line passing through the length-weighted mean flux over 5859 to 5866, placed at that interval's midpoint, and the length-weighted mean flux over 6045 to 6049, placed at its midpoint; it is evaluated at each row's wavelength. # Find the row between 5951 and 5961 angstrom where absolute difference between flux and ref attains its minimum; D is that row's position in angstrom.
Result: 5953.32 angstrom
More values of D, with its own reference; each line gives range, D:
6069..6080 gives 6069.59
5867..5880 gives 5871.64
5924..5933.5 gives 5930.07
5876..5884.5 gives 5881.11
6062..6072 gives 6064.00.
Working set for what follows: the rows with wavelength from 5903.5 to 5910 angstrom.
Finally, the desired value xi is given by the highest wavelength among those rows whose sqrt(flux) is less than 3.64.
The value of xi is 5908.26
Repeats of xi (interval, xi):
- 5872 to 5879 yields 5875.70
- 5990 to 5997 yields 5995.97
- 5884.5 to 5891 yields 5890.60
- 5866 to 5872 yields 5871.64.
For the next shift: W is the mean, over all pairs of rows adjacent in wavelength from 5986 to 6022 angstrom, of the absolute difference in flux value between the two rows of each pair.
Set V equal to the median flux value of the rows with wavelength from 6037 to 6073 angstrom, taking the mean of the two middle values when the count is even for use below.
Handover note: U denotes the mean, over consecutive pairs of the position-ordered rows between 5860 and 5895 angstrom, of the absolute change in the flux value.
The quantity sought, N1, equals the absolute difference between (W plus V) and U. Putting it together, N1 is 12.8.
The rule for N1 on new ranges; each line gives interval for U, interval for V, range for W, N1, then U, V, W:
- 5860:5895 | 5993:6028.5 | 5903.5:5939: 12.9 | 1.04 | 12.9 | 1.0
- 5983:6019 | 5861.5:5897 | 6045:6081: 12.5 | 0.69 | 12.3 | 0.8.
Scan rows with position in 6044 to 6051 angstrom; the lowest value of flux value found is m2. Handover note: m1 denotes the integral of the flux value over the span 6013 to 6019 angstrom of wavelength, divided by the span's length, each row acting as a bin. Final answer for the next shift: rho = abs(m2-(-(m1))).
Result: 25.3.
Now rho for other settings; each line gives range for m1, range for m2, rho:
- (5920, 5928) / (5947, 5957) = 25.2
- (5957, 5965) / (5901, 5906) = 24.0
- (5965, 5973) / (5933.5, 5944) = 25.3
